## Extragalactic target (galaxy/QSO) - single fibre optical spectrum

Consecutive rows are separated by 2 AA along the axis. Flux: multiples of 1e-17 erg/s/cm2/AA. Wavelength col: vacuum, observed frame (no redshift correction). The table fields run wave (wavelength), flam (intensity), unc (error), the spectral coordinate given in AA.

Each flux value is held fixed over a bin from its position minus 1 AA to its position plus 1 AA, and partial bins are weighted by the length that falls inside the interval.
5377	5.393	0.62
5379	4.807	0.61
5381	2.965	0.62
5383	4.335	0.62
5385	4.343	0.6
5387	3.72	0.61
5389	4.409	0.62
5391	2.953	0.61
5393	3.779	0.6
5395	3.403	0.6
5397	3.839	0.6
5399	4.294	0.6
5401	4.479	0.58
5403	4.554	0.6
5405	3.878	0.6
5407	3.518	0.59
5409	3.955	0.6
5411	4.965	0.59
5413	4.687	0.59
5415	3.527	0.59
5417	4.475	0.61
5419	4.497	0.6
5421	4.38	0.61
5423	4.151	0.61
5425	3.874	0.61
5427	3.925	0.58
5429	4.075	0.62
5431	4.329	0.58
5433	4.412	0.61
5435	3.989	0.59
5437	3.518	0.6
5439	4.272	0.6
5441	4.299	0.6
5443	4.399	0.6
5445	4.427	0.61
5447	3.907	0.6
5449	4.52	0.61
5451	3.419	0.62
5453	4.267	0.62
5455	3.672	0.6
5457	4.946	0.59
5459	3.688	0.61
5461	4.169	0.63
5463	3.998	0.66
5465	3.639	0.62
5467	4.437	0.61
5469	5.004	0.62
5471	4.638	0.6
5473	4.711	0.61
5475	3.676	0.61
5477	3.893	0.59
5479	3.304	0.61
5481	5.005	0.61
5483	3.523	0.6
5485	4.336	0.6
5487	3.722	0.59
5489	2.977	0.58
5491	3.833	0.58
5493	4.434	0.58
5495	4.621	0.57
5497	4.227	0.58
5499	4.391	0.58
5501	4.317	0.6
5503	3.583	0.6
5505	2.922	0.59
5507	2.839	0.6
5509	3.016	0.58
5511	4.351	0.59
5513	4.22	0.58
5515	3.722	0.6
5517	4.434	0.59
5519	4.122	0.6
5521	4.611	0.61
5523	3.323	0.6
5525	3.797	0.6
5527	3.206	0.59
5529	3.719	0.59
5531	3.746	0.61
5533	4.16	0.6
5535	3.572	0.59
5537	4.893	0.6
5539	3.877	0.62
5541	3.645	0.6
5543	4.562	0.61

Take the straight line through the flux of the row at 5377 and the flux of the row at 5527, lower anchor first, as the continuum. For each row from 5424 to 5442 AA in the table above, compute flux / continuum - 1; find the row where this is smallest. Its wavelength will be 5437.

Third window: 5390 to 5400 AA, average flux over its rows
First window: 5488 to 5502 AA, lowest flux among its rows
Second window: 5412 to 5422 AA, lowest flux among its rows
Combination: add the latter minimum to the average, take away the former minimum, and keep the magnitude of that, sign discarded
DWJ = 4.2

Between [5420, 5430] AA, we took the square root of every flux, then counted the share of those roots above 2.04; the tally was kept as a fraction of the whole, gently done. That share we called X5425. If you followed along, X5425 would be 0.20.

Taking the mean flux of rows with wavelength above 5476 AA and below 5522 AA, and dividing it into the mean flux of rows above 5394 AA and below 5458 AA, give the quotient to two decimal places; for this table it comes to 1.06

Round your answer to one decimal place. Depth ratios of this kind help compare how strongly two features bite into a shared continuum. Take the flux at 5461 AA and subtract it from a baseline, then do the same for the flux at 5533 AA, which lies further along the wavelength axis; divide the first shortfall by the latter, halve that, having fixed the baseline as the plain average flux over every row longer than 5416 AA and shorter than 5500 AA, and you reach 0.8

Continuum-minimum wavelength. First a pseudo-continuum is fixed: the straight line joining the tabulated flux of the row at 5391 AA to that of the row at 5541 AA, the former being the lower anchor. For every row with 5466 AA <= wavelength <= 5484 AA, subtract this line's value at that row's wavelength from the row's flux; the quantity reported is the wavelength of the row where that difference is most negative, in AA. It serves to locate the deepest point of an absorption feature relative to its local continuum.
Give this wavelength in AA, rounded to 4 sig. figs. 5479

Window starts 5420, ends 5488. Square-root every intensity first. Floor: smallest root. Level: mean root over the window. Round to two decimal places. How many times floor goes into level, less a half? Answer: 0.62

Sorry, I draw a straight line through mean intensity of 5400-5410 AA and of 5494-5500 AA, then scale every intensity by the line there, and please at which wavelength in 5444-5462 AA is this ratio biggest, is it 5457 AA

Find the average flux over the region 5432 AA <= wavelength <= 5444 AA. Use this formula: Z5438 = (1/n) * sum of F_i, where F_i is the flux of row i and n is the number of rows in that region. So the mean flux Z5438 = 4.15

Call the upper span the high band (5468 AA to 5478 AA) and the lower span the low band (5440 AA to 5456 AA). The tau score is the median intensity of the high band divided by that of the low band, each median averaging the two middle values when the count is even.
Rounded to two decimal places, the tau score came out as 1.08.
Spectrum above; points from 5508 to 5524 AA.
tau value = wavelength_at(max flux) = 5521 AA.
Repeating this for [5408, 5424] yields 5411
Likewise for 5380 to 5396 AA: 5389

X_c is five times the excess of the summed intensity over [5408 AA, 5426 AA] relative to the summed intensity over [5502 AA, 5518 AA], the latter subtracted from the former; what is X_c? 47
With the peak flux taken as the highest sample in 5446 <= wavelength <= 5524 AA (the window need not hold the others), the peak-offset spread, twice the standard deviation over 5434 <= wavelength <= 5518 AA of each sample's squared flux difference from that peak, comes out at 2.5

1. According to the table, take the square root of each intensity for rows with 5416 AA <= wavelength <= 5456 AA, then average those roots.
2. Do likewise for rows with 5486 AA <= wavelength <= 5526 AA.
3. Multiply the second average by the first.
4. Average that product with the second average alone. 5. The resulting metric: 2.98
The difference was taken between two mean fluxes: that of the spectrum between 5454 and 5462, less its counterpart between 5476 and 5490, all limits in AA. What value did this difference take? 0.3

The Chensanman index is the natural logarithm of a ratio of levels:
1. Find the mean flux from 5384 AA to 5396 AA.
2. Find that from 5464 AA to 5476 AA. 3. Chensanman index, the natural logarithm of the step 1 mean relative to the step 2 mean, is -0.14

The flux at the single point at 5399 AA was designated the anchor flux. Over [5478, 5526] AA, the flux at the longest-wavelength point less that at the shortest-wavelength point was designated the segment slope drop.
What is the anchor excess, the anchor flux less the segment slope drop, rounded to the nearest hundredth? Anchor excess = 3.80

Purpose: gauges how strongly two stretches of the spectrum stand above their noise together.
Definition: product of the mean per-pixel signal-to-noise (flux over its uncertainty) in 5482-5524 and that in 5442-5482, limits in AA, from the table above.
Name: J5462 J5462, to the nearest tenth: 45.1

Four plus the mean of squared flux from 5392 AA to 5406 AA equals 20.4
